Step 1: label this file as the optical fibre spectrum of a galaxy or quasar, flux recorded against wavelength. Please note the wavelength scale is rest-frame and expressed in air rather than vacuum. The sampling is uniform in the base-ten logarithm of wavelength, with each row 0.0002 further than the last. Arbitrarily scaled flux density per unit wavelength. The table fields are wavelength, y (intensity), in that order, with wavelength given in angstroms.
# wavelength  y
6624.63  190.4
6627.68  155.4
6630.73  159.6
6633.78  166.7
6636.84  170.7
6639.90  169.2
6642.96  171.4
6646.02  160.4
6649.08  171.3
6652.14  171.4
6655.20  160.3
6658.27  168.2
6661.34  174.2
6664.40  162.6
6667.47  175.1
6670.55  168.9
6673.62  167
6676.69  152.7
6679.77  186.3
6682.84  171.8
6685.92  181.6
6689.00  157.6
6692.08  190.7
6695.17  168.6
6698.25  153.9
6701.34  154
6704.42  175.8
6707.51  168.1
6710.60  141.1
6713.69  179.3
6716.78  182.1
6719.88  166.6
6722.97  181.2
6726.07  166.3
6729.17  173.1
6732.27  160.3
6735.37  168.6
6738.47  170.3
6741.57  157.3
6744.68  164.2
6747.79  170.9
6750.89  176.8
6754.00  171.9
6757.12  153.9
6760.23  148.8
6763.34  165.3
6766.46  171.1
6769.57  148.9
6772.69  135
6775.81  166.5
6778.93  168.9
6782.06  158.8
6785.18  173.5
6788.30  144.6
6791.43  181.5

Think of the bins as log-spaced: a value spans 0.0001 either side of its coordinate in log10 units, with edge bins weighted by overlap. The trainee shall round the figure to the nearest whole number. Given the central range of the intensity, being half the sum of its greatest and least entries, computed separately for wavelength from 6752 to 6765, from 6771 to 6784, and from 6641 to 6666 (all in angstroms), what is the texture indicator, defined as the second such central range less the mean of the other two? -12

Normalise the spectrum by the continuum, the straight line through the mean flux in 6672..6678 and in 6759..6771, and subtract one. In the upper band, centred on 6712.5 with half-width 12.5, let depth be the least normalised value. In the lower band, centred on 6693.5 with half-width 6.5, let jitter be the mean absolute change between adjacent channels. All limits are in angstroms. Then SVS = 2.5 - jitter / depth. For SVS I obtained 4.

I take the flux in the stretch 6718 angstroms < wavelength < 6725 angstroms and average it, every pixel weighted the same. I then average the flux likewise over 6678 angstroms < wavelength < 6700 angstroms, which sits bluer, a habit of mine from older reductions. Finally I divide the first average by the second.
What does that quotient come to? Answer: 1.01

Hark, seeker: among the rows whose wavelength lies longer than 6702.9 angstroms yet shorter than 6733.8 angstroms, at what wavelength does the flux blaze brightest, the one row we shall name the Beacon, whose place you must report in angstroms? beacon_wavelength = 6716.78 angstroms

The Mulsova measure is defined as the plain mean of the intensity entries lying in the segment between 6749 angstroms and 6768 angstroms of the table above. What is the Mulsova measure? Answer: 165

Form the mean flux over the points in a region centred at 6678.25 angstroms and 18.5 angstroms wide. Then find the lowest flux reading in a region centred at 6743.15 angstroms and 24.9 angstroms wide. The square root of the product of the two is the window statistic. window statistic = 164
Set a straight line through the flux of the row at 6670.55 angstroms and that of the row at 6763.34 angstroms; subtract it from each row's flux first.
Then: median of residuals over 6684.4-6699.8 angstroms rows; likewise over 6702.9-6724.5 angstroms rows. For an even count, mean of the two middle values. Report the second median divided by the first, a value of 13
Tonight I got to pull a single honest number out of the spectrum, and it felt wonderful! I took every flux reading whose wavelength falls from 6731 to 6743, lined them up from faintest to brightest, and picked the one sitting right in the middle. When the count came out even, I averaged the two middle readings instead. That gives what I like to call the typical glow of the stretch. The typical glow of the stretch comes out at 164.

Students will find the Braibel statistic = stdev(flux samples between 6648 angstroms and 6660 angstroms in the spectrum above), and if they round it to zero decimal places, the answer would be 5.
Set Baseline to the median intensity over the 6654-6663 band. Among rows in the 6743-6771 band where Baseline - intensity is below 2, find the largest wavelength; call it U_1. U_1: 6766.46 angstroms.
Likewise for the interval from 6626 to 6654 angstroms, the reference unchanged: 6652.14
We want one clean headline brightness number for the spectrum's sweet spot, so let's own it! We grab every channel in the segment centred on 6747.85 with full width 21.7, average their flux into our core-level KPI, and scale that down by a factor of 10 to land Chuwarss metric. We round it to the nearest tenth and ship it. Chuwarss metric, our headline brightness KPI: 16.6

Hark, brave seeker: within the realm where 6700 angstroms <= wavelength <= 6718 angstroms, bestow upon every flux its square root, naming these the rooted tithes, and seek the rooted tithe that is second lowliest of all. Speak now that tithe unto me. 12.4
